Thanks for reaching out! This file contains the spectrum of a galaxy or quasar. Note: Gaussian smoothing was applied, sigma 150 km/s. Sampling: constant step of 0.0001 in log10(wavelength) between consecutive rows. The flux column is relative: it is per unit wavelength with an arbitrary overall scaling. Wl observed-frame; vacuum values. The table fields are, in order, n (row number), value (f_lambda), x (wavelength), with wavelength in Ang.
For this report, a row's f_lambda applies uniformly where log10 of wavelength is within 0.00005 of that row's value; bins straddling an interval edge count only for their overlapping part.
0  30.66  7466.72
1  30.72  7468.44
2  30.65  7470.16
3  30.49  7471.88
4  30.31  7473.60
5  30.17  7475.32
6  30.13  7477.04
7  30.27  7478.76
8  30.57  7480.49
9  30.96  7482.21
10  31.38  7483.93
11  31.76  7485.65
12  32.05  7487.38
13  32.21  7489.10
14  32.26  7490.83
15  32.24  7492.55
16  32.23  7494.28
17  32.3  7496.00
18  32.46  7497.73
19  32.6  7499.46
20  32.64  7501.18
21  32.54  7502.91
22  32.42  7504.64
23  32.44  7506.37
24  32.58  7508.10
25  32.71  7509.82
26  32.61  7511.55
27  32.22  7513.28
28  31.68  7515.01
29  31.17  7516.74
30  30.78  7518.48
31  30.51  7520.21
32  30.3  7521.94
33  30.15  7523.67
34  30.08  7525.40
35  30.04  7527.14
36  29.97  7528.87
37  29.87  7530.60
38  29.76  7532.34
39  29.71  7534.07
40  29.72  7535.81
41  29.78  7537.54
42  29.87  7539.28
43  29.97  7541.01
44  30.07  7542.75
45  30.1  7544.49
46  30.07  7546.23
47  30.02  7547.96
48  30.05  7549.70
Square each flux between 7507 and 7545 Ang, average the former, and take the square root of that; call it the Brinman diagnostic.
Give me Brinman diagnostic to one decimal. 30.6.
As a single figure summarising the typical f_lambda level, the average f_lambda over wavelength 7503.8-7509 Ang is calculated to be 32.5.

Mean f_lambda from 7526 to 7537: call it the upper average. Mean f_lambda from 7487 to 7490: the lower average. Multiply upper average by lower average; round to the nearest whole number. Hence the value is 959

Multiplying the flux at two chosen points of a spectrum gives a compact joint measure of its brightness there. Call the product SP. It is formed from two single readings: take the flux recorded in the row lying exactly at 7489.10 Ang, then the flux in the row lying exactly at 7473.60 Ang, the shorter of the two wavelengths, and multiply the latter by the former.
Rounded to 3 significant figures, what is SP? 976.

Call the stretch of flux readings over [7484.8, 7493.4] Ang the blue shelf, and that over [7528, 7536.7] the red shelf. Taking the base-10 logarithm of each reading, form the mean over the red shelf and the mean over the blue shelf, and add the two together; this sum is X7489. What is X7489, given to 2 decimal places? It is 2.98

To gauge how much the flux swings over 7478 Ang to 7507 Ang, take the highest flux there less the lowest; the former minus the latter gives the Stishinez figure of 2.4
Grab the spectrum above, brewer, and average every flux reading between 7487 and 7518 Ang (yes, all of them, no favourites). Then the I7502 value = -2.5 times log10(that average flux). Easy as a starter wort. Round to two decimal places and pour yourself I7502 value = -3.77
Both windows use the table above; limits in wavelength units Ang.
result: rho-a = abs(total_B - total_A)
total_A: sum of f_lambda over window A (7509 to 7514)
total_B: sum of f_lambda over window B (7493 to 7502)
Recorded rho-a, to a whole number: 65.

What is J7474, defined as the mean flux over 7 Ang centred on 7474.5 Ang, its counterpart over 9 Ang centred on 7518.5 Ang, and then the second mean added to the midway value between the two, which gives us 61.5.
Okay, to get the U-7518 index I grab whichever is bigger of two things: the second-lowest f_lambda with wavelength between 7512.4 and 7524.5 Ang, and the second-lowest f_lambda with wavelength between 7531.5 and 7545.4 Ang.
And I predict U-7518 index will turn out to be 30.3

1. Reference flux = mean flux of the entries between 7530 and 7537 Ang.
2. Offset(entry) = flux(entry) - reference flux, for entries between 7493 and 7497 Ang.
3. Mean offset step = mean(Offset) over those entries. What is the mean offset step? 2.5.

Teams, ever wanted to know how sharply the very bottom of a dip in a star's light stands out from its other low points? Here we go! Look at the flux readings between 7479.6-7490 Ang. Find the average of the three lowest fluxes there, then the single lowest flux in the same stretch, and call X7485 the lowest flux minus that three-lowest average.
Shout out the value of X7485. -0.40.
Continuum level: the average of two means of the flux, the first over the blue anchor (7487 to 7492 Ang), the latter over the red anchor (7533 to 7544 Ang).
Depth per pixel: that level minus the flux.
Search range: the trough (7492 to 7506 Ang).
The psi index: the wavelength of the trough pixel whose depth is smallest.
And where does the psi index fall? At 7501.18 Ang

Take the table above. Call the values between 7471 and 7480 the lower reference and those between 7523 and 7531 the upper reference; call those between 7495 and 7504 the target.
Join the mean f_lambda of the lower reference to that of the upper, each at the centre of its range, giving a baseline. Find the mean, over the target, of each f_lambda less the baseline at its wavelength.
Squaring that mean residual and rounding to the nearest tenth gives 5.5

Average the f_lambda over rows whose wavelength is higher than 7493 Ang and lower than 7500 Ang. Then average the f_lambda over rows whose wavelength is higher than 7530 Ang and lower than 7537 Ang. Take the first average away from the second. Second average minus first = -2.6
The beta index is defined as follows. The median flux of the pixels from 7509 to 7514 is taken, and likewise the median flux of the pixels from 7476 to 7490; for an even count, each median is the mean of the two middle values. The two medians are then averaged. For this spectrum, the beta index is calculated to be 31.9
